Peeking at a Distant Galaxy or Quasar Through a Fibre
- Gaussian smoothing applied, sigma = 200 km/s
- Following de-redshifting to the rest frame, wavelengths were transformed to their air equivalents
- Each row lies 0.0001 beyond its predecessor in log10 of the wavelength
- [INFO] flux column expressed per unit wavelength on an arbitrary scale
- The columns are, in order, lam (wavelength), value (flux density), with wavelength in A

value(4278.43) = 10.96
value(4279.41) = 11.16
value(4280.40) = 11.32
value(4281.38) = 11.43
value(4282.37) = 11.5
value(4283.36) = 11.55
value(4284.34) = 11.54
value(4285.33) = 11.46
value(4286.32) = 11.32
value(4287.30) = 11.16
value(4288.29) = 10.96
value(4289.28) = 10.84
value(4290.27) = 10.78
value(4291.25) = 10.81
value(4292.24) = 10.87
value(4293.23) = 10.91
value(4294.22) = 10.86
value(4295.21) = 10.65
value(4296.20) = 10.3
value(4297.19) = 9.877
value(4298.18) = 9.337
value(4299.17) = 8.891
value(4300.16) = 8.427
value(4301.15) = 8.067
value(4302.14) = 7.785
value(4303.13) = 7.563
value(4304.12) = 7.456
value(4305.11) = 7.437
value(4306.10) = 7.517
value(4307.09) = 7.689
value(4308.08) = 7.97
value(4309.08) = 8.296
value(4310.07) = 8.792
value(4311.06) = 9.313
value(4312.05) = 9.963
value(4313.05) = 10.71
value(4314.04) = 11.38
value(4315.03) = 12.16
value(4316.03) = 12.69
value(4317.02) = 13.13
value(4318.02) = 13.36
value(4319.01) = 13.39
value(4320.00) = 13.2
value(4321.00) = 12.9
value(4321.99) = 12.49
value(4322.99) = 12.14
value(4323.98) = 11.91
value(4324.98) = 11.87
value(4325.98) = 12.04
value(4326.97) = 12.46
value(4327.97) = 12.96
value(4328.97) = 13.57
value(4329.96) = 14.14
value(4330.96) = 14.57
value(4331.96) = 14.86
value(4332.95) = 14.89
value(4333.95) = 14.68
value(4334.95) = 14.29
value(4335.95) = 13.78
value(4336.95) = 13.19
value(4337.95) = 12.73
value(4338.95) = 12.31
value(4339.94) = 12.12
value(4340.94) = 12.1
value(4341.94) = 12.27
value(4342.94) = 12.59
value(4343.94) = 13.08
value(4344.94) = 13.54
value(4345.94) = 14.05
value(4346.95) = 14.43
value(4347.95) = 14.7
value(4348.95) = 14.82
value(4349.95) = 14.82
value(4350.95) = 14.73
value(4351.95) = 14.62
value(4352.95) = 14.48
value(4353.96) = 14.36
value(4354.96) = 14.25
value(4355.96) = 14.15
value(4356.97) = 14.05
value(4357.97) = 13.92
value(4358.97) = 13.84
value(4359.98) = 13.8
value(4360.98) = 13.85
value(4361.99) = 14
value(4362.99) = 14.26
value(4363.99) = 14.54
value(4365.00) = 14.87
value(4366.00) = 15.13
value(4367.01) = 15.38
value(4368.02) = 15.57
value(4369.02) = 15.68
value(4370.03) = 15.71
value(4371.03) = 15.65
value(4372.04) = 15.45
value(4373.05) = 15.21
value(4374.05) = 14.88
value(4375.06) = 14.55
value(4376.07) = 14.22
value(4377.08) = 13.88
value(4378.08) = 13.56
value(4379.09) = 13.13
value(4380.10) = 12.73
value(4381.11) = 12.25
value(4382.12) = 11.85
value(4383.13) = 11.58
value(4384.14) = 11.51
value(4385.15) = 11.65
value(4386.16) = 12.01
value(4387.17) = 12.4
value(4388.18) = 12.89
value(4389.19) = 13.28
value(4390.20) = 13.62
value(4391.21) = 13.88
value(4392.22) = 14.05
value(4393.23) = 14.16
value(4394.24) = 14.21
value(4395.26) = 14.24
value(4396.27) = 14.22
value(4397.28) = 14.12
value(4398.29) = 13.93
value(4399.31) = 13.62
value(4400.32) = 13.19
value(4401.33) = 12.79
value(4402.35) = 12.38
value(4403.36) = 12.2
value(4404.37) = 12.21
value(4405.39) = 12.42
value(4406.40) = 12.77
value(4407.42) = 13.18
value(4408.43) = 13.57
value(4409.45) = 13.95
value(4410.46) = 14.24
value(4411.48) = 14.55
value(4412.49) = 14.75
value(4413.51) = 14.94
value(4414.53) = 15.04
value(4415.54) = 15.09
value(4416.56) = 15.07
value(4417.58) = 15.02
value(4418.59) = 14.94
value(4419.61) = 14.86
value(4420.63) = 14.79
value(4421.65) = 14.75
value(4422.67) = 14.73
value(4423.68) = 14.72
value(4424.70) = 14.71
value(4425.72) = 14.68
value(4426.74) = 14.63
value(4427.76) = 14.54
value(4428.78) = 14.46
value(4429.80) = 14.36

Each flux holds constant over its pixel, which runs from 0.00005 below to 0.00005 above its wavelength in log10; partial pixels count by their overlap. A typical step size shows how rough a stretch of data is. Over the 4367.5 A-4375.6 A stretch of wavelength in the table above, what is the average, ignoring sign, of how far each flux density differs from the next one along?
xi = 0.19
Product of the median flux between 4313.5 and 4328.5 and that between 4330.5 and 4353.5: 178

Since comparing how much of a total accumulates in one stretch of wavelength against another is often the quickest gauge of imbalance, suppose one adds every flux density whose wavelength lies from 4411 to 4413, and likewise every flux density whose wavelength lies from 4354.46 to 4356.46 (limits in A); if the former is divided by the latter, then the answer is 1.03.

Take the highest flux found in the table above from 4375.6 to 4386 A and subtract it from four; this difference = -10.2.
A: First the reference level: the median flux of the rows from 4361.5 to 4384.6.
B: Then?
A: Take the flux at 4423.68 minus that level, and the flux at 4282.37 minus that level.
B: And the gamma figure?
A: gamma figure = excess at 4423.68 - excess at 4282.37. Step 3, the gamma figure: 3.2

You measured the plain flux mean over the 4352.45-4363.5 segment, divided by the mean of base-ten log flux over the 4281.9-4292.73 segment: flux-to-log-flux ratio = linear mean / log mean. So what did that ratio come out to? 13.4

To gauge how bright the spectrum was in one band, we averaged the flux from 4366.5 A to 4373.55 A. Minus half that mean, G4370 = -7.8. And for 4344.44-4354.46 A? -7.2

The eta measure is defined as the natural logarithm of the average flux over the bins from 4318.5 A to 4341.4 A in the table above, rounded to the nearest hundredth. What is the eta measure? 2.58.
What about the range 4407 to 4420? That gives 2.68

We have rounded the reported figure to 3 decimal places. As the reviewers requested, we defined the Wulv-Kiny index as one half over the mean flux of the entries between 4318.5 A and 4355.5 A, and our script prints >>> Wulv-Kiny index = 0.037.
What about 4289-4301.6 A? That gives 0.050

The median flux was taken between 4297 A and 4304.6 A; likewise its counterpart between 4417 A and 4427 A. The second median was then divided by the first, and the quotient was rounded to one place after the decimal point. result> 1.8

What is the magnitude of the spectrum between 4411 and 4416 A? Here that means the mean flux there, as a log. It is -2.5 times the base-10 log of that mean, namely -2.93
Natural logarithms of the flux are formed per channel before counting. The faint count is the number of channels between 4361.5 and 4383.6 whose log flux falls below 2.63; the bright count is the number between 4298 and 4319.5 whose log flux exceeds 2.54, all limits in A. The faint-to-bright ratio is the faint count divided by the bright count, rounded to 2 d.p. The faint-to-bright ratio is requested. 1.50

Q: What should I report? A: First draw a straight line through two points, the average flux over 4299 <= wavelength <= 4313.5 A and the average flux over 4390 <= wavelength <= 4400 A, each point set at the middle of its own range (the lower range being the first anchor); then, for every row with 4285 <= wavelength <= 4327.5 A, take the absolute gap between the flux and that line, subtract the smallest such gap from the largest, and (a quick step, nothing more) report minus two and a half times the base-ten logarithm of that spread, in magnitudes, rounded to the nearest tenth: -1.6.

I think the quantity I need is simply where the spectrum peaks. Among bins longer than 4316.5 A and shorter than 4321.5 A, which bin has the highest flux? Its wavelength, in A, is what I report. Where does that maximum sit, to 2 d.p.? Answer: 4319.01 A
